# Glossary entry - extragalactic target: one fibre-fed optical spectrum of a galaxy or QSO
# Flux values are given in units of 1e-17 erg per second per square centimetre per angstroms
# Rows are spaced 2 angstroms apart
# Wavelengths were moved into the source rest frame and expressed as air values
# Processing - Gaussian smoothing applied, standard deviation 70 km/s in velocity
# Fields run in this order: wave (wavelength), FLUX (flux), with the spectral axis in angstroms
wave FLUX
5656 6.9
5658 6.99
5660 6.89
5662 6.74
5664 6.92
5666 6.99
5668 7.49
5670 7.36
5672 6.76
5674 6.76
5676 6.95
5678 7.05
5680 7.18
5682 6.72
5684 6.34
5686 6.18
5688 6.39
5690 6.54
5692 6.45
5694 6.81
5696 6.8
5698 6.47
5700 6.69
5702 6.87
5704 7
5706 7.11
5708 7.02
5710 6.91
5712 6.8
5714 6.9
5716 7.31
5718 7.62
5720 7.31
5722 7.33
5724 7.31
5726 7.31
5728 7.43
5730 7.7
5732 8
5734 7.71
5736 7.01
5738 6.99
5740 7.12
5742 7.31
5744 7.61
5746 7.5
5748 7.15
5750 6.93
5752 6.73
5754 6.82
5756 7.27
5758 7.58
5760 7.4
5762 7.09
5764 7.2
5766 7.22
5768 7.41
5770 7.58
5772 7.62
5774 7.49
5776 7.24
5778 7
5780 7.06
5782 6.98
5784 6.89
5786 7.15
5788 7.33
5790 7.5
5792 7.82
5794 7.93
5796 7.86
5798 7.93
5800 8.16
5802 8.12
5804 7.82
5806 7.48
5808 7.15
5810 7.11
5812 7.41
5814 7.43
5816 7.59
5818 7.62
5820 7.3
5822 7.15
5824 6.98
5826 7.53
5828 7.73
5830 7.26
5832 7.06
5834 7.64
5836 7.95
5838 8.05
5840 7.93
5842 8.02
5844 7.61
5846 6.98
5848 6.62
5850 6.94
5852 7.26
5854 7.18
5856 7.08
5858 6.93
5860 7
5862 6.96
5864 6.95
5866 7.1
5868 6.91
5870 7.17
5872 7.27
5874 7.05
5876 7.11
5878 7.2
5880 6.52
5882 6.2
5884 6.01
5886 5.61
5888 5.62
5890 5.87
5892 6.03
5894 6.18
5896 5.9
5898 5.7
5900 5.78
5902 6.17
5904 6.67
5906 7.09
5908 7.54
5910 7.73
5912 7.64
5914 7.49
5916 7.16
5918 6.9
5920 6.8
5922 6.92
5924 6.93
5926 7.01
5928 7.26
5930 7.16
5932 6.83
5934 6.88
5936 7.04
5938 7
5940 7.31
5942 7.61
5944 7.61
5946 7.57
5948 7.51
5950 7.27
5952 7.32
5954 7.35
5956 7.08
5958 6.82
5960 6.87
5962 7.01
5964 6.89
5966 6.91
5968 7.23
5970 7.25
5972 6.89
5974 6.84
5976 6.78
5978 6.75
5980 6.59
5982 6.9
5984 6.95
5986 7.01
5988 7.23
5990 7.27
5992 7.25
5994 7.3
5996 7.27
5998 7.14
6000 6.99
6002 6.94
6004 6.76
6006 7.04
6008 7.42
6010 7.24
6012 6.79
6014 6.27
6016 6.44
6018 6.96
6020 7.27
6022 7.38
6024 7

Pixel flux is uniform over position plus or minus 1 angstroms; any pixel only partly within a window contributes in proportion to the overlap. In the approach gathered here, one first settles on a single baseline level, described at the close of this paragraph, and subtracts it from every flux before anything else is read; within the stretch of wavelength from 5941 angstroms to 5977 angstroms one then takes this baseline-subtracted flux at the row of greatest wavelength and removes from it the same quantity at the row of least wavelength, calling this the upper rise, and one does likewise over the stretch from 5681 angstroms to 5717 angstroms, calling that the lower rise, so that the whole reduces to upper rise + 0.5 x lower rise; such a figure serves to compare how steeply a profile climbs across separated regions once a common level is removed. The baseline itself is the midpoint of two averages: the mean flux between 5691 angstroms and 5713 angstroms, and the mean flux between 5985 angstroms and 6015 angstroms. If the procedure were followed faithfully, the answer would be -0.5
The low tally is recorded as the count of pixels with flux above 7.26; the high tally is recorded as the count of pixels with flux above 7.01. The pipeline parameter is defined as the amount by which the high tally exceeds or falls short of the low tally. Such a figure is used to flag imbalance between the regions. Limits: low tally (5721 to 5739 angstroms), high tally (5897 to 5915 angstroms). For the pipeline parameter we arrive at -2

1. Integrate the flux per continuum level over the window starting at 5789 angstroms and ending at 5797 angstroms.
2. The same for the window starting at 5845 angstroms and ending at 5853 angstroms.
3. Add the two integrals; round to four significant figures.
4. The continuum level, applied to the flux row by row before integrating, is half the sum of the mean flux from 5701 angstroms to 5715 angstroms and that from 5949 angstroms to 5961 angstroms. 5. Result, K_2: 16.76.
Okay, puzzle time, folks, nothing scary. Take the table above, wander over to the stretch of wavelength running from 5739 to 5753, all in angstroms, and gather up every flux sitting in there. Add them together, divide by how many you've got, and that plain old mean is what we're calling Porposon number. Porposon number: 7.19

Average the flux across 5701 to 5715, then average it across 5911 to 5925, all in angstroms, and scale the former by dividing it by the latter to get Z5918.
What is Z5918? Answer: 0.975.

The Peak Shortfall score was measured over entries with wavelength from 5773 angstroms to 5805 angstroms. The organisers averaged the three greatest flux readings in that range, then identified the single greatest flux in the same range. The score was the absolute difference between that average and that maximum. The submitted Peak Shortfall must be 0.090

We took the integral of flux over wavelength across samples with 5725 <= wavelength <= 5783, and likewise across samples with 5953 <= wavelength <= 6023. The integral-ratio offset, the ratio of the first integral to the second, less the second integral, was -489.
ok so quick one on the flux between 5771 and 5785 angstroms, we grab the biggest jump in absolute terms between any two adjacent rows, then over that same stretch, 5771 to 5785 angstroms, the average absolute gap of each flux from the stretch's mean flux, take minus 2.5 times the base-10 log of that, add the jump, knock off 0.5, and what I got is 1.35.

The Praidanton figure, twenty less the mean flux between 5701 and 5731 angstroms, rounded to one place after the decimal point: 12.8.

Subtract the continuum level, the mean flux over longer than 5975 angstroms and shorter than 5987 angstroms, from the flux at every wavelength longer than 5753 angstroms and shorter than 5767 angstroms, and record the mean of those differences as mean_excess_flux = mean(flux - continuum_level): 0.40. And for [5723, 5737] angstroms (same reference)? 0.67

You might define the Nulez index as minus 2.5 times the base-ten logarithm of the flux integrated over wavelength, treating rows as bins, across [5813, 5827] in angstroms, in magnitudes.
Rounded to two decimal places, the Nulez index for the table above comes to -5.03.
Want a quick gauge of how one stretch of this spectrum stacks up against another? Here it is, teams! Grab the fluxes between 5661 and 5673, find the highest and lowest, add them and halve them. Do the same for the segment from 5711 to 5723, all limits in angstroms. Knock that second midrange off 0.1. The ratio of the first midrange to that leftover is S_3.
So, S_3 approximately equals -1.00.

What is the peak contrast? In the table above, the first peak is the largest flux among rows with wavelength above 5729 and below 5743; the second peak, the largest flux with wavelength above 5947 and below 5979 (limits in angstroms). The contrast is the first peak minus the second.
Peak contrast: 0.49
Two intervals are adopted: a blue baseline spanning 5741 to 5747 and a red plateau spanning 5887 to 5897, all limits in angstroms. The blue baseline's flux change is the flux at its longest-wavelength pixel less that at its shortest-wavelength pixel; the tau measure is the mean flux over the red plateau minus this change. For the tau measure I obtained 5.7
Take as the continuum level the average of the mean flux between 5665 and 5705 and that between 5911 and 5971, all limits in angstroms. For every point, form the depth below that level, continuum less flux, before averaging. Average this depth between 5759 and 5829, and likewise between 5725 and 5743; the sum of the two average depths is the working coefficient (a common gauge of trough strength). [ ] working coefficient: -0.89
